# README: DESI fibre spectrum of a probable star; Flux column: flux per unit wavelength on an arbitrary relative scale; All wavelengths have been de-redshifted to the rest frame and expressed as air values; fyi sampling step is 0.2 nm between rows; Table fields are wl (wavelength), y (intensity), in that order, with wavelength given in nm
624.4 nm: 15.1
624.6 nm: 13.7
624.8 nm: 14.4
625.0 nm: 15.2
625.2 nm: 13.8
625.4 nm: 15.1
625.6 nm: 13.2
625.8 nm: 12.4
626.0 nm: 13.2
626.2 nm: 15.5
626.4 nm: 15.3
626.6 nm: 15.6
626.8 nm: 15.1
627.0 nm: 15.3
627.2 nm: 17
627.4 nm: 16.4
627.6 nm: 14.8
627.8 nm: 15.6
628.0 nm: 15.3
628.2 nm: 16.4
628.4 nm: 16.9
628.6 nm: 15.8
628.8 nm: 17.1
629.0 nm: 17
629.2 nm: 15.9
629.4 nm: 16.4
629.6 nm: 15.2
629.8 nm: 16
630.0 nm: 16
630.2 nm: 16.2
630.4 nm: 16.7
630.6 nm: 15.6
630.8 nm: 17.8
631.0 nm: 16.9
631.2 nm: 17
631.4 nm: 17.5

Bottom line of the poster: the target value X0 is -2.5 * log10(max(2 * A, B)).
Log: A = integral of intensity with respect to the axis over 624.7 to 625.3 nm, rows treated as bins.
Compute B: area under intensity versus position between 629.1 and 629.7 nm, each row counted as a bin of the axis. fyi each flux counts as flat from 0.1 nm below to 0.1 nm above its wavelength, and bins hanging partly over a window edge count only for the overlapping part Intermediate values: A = 8.7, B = 9.5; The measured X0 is -3.10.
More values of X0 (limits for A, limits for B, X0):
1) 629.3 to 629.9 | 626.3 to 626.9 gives -3.20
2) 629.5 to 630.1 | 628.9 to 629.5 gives -3.19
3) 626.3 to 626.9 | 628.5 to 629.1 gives -3.16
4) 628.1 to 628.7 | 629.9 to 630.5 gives -3.23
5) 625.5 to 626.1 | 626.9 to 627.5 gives -2.98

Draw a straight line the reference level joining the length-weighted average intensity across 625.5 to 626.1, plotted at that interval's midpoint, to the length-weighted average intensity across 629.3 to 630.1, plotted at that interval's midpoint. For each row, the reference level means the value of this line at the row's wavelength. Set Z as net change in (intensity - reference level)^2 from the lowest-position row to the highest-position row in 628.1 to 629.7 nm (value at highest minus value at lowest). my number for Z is -2.3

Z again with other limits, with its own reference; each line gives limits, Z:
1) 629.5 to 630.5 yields -0.3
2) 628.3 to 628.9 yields -0.4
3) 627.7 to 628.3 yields 1.4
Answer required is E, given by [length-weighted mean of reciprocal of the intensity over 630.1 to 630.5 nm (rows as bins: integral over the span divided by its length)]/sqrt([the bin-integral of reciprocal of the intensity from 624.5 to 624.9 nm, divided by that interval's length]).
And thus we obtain 0.228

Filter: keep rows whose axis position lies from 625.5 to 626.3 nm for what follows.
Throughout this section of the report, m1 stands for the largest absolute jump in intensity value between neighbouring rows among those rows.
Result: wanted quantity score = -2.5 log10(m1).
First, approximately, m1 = 2.30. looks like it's -0.9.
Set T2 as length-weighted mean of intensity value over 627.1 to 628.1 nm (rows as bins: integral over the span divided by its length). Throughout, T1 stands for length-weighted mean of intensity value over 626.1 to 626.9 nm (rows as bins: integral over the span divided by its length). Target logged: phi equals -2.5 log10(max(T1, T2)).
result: -3.00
